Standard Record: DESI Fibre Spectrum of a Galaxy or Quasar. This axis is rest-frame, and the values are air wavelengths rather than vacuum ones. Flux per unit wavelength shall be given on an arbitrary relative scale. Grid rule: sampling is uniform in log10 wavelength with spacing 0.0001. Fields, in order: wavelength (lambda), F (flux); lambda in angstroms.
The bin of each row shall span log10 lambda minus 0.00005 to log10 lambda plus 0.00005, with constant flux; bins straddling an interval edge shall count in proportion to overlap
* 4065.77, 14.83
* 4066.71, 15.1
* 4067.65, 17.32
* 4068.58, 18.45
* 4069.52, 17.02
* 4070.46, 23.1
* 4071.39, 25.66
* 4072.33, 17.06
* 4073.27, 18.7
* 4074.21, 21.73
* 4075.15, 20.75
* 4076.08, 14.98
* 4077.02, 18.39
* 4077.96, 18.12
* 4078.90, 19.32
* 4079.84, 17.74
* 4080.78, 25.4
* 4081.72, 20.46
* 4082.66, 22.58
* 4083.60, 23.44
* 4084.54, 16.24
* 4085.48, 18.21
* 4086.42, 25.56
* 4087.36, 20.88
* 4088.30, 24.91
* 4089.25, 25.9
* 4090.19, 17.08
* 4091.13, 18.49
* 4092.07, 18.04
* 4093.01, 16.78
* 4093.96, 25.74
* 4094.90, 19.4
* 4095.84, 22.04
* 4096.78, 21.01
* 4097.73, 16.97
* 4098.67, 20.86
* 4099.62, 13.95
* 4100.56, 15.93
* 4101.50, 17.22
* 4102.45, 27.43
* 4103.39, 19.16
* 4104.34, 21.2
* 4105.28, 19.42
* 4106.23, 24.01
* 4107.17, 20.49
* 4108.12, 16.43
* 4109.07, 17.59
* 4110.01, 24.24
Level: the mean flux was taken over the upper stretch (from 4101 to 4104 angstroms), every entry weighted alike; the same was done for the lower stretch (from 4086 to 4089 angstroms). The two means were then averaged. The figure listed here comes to 22.5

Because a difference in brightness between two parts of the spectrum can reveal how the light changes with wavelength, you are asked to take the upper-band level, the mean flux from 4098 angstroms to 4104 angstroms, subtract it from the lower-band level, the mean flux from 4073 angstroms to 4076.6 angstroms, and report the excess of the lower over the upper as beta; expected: 0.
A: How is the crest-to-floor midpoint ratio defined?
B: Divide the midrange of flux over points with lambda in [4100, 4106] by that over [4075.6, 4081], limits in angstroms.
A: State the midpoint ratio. 1.07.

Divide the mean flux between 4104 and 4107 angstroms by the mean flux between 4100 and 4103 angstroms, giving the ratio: 1.07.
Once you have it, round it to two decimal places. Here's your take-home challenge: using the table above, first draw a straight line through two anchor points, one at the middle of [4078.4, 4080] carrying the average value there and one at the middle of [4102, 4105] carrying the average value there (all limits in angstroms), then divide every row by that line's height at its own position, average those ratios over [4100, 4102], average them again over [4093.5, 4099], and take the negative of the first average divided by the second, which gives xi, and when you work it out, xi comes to -0.76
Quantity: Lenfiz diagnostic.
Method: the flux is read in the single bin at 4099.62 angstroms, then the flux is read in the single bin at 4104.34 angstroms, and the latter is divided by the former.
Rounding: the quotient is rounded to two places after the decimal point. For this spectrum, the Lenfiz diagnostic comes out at 1.52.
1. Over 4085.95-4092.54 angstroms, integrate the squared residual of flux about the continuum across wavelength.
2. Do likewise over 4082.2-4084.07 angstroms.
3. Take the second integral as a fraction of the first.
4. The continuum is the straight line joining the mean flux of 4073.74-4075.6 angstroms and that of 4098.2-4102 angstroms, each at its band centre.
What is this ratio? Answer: 0.16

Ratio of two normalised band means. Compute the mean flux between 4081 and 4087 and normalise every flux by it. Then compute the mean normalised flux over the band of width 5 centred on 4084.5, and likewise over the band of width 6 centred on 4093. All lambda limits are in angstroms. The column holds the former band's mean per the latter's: 1.08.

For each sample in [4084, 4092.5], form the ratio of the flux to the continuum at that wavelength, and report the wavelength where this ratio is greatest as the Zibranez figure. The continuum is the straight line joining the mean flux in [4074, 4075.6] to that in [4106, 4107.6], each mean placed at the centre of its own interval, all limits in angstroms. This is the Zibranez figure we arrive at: 4089.25 angstroms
